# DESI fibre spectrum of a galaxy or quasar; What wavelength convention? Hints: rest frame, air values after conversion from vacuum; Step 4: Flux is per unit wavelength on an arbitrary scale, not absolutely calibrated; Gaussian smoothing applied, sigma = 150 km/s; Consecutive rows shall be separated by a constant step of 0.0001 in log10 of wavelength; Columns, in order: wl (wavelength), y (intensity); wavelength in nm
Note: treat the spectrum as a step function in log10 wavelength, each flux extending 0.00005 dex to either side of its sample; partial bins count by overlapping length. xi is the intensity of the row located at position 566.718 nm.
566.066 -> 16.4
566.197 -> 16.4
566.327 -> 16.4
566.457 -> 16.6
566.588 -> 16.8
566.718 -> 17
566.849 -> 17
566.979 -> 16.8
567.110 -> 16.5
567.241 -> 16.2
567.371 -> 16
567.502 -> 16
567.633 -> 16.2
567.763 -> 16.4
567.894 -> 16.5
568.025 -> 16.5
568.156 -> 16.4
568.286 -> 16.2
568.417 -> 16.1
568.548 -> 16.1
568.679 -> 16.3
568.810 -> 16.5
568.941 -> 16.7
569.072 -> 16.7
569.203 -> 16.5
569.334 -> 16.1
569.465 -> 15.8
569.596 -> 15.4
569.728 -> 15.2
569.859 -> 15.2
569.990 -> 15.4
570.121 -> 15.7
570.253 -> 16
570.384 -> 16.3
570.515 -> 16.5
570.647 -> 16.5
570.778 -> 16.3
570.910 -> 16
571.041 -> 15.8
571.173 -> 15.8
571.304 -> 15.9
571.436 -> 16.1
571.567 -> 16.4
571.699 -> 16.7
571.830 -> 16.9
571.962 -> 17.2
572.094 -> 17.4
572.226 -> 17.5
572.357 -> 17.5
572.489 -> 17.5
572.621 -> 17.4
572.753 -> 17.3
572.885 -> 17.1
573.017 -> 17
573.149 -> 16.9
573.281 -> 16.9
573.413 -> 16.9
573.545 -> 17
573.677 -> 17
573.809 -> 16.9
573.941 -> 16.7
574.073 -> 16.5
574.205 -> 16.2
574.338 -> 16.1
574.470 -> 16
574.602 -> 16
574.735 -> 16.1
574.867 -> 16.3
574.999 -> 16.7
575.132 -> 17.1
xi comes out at 17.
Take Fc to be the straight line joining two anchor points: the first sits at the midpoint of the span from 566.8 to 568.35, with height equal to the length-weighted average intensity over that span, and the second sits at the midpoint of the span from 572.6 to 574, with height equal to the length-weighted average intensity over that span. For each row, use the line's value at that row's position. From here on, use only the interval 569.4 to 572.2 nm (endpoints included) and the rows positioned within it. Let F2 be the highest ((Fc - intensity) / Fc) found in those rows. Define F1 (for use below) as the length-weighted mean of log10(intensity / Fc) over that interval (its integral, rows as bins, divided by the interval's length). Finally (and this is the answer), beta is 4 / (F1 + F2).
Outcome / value 57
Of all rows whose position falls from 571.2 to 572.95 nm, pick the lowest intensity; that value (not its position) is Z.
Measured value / 15.9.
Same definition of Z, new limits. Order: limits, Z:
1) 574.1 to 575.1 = 16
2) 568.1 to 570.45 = 15.2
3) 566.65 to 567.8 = 16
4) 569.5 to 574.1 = 15.2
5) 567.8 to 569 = 16.1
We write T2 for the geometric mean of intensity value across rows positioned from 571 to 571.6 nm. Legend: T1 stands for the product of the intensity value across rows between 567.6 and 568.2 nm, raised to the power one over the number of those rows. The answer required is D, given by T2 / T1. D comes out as 0.98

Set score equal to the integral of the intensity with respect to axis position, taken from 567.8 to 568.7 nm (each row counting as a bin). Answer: 14.67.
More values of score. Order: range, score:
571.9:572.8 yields 15.66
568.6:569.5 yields 14.75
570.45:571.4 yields 15.30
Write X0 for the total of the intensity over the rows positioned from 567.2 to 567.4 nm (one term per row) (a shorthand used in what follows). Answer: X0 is 32.2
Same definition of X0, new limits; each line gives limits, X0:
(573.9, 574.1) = 33.2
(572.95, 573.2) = 33.9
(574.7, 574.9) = 32.4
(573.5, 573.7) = 34.0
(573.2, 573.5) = 33.8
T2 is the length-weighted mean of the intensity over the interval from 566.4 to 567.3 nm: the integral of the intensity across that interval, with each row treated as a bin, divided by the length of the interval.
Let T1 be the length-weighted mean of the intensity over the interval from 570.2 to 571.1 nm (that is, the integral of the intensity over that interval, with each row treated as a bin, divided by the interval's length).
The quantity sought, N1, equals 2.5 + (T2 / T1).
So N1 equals 3.53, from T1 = 16.2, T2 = 16.7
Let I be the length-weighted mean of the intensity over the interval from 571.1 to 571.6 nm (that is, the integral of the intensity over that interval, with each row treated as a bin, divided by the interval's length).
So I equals 16.0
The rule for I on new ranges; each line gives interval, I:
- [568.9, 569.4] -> 16.5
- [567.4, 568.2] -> 16.3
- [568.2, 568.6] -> 16.2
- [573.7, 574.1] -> 16.8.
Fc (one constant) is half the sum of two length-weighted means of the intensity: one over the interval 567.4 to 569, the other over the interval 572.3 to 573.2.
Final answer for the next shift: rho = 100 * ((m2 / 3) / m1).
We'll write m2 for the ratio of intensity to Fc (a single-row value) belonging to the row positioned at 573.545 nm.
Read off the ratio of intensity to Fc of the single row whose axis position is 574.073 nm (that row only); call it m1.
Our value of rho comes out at 34.3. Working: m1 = 0.984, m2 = 1.01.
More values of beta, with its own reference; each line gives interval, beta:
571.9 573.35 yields 292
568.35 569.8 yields 54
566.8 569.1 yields 177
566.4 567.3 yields 203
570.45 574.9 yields 68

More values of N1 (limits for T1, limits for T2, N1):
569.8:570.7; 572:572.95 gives 3.59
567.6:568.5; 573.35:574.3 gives 3.52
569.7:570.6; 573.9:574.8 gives 3.53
